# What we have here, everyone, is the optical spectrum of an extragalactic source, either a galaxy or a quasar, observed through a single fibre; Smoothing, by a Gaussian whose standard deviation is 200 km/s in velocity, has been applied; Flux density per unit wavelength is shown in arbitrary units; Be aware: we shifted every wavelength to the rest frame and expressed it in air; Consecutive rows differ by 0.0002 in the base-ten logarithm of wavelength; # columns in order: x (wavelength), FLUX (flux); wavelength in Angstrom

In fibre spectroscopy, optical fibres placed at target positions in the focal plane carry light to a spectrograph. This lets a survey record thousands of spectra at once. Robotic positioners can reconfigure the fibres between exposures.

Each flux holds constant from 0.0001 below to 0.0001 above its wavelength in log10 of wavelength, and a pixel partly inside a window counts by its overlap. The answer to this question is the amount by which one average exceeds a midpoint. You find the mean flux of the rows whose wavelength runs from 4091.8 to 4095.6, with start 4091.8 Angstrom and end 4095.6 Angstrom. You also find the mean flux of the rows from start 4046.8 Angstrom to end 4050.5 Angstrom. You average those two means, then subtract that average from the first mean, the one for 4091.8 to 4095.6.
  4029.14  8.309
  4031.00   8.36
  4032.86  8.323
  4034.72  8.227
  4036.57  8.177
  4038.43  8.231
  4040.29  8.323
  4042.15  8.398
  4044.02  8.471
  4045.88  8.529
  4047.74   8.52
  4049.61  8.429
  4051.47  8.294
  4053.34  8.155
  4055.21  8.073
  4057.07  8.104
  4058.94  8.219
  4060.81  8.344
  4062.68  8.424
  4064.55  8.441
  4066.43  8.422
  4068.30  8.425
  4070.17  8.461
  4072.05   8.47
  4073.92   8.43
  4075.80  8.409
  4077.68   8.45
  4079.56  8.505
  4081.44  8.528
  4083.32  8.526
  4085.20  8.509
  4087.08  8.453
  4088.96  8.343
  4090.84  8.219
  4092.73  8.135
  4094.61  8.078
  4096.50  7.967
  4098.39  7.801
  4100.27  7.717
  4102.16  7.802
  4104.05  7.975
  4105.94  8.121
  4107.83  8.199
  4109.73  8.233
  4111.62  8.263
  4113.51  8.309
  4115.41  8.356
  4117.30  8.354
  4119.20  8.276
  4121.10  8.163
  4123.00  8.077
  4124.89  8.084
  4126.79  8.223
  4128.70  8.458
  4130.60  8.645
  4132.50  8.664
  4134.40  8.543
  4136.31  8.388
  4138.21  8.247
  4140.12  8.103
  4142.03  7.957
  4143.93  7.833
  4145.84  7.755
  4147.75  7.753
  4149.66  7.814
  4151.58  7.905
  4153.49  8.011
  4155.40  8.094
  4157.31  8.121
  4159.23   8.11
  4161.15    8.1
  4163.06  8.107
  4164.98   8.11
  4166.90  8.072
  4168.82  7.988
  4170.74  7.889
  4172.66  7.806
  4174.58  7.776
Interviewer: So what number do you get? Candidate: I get -0.18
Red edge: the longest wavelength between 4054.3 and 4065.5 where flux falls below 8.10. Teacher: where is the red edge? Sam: 4055.21 Angstrom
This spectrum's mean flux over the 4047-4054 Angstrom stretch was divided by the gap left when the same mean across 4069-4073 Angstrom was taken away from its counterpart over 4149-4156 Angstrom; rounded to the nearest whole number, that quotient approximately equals -16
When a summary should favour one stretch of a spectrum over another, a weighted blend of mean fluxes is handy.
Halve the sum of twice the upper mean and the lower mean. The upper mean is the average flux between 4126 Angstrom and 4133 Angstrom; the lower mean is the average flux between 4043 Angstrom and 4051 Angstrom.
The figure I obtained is 12.7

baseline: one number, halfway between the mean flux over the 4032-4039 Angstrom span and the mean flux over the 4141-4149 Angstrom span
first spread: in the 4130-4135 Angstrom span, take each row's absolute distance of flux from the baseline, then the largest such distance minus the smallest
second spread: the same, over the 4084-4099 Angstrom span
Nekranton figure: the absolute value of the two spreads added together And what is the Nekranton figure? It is 0.55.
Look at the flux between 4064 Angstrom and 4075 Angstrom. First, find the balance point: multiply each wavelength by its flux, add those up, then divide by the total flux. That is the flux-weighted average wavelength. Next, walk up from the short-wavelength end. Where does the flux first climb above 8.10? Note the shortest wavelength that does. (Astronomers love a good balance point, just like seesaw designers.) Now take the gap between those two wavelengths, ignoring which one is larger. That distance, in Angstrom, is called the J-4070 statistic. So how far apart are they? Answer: 4.7 Angstrom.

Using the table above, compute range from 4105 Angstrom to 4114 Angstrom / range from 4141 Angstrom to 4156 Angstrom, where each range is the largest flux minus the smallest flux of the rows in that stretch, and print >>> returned 0.6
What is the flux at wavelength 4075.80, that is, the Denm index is 8.409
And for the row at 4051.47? 8.294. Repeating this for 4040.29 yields 8.323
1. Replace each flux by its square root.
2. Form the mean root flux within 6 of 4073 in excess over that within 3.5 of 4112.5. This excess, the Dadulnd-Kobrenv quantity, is 0.026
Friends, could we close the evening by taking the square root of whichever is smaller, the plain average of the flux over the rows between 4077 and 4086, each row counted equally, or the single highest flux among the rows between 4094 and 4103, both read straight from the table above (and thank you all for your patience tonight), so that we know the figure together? 2.84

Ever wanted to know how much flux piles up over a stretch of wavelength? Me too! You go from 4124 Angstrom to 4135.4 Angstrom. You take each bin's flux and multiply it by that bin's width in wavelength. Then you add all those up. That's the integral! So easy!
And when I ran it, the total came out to 96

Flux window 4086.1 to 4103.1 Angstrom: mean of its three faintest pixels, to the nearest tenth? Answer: 7.8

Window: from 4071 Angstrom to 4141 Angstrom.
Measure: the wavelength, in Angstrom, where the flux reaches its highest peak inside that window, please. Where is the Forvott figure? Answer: 4132.50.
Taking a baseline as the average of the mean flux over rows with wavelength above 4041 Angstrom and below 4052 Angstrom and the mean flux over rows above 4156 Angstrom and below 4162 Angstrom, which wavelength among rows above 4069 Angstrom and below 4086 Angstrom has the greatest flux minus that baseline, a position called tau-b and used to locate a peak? 4081.44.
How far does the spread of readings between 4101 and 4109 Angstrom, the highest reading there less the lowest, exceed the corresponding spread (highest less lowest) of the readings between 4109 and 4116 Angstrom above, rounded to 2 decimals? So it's 0.27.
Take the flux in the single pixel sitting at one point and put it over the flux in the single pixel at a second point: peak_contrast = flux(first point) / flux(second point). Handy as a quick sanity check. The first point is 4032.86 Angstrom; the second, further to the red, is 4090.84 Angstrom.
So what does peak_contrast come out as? 1.01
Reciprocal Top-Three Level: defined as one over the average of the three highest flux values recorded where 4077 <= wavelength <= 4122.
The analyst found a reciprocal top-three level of 0.117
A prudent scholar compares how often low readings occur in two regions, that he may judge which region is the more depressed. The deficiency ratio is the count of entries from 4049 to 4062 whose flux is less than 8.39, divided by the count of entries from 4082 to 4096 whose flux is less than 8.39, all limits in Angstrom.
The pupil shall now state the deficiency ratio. 1.5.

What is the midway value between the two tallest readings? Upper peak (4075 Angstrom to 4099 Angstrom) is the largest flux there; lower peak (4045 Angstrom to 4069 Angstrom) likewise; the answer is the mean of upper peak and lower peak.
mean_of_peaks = 8.53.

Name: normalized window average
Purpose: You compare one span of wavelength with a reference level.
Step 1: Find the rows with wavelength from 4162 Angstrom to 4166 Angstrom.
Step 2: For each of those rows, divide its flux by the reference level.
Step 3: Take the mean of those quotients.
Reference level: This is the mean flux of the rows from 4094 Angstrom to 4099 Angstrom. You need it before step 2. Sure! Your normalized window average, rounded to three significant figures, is 1.02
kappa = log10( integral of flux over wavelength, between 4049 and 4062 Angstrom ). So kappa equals 2.03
